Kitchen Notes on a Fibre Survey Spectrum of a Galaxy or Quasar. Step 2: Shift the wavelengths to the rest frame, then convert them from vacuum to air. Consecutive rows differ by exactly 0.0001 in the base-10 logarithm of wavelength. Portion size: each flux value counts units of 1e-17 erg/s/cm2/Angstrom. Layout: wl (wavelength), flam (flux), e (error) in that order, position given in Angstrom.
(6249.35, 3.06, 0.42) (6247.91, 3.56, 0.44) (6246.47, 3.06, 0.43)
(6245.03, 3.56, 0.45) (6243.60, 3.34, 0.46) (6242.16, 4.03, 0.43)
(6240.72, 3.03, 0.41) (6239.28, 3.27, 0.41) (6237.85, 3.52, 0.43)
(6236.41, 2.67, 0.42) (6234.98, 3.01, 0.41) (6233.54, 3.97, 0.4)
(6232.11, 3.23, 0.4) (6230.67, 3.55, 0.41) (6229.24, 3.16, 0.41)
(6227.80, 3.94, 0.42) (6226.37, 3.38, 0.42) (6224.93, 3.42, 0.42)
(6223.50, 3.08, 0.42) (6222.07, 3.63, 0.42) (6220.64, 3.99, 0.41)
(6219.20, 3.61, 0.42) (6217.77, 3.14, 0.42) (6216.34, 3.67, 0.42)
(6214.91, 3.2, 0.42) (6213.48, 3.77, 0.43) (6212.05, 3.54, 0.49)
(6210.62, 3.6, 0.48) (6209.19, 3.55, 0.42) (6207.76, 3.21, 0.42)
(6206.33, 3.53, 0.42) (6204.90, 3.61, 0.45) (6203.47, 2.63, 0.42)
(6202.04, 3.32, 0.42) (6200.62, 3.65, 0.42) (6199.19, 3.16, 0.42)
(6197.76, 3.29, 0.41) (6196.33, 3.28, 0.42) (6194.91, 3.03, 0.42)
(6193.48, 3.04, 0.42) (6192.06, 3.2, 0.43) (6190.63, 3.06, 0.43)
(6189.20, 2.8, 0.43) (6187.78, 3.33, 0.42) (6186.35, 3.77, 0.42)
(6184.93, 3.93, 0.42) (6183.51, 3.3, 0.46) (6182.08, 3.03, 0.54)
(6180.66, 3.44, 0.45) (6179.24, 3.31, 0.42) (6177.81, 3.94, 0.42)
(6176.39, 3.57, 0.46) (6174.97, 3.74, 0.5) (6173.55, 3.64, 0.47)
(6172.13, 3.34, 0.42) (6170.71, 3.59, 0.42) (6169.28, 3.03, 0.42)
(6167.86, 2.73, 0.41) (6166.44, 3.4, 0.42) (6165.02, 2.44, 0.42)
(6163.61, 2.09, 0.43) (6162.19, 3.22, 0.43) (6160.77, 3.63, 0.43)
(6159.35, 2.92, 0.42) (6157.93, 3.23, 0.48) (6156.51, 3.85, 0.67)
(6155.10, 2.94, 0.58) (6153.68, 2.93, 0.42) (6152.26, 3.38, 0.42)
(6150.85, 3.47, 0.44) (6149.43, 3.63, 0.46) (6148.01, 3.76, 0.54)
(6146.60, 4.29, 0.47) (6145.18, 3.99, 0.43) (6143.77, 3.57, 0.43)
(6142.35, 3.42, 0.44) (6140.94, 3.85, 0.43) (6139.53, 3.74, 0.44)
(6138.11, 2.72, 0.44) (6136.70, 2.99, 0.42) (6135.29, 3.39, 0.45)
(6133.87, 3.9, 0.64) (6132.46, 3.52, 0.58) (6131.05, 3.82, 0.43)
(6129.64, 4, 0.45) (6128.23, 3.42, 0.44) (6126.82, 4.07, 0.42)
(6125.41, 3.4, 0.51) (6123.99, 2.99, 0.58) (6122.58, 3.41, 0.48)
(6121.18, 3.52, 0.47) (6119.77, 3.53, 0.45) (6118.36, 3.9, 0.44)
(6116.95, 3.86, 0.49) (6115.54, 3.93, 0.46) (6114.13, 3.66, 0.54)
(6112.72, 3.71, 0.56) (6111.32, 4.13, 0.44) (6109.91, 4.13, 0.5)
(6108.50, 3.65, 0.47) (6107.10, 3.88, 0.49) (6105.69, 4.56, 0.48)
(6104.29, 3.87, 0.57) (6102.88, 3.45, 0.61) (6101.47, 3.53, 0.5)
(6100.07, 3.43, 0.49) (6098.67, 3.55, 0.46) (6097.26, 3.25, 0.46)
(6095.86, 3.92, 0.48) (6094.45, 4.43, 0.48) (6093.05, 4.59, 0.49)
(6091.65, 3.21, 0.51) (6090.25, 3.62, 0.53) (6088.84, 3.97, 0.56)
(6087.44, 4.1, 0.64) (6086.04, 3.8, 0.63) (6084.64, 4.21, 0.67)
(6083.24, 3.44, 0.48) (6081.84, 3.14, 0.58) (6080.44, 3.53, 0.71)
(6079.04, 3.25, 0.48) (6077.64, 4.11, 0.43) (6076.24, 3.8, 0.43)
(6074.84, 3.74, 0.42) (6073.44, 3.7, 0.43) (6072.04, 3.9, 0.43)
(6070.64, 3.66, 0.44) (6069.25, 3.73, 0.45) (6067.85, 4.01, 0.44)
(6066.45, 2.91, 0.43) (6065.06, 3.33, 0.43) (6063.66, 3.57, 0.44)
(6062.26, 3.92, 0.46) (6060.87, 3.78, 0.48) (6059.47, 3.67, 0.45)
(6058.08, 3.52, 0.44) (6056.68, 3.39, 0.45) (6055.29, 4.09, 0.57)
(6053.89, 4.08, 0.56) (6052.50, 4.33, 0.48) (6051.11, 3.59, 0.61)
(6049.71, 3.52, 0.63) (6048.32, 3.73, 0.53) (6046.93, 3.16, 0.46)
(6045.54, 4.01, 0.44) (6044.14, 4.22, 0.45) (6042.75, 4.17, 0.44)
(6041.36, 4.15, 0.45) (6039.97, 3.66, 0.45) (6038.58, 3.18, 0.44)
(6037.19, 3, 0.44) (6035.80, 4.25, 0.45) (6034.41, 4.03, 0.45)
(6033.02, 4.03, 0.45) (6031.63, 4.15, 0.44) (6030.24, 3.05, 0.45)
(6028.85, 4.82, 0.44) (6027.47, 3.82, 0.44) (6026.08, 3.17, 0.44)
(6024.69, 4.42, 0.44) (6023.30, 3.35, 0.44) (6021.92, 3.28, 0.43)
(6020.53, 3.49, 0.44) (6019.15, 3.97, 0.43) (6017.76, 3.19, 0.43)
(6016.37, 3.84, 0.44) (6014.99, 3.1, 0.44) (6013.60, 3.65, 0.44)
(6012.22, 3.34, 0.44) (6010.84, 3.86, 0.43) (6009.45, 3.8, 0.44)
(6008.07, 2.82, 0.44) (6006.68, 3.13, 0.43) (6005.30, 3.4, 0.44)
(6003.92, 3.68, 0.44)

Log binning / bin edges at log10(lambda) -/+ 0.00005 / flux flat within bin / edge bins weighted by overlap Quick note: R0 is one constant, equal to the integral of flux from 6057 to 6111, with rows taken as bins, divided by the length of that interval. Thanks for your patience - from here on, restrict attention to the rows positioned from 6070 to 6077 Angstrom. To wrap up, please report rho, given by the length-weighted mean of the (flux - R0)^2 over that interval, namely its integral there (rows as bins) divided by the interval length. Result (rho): 0.009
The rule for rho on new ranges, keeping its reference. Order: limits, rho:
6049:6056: 0.134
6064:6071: 0.185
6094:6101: 0.160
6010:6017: 0.117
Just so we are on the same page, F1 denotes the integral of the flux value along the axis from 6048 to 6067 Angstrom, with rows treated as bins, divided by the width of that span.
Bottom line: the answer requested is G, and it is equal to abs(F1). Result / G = 3.68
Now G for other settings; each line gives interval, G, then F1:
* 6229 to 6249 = 3.35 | 3.4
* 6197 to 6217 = 3.41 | 3.4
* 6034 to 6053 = 3.78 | 3.8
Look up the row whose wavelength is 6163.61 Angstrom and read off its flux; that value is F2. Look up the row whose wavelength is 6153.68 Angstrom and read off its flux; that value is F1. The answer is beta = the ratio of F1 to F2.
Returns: 1.40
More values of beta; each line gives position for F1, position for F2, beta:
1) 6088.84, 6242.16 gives 0.99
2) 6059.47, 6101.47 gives 1.04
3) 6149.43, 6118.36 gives 0.93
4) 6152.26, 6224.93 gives 0.99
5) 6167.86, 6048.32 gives 0.73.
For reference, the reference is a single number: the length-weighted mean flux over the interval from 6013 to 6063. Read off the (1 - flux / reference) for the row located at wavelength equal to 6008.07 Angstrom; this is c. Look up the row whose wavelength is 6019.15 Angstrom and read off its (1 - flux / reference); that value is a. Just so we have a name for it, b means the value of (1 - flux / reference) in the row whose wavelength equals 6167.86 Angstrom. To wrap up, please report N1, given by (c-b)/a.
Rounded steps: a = -0.06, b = 0.27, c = 0.25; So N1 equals 0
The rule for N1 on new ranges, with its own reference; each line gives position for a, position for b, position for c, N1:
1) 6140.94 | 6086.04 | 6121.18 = -3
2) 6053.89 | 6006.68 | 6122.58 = 1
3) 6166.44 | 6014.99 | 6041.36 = -3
